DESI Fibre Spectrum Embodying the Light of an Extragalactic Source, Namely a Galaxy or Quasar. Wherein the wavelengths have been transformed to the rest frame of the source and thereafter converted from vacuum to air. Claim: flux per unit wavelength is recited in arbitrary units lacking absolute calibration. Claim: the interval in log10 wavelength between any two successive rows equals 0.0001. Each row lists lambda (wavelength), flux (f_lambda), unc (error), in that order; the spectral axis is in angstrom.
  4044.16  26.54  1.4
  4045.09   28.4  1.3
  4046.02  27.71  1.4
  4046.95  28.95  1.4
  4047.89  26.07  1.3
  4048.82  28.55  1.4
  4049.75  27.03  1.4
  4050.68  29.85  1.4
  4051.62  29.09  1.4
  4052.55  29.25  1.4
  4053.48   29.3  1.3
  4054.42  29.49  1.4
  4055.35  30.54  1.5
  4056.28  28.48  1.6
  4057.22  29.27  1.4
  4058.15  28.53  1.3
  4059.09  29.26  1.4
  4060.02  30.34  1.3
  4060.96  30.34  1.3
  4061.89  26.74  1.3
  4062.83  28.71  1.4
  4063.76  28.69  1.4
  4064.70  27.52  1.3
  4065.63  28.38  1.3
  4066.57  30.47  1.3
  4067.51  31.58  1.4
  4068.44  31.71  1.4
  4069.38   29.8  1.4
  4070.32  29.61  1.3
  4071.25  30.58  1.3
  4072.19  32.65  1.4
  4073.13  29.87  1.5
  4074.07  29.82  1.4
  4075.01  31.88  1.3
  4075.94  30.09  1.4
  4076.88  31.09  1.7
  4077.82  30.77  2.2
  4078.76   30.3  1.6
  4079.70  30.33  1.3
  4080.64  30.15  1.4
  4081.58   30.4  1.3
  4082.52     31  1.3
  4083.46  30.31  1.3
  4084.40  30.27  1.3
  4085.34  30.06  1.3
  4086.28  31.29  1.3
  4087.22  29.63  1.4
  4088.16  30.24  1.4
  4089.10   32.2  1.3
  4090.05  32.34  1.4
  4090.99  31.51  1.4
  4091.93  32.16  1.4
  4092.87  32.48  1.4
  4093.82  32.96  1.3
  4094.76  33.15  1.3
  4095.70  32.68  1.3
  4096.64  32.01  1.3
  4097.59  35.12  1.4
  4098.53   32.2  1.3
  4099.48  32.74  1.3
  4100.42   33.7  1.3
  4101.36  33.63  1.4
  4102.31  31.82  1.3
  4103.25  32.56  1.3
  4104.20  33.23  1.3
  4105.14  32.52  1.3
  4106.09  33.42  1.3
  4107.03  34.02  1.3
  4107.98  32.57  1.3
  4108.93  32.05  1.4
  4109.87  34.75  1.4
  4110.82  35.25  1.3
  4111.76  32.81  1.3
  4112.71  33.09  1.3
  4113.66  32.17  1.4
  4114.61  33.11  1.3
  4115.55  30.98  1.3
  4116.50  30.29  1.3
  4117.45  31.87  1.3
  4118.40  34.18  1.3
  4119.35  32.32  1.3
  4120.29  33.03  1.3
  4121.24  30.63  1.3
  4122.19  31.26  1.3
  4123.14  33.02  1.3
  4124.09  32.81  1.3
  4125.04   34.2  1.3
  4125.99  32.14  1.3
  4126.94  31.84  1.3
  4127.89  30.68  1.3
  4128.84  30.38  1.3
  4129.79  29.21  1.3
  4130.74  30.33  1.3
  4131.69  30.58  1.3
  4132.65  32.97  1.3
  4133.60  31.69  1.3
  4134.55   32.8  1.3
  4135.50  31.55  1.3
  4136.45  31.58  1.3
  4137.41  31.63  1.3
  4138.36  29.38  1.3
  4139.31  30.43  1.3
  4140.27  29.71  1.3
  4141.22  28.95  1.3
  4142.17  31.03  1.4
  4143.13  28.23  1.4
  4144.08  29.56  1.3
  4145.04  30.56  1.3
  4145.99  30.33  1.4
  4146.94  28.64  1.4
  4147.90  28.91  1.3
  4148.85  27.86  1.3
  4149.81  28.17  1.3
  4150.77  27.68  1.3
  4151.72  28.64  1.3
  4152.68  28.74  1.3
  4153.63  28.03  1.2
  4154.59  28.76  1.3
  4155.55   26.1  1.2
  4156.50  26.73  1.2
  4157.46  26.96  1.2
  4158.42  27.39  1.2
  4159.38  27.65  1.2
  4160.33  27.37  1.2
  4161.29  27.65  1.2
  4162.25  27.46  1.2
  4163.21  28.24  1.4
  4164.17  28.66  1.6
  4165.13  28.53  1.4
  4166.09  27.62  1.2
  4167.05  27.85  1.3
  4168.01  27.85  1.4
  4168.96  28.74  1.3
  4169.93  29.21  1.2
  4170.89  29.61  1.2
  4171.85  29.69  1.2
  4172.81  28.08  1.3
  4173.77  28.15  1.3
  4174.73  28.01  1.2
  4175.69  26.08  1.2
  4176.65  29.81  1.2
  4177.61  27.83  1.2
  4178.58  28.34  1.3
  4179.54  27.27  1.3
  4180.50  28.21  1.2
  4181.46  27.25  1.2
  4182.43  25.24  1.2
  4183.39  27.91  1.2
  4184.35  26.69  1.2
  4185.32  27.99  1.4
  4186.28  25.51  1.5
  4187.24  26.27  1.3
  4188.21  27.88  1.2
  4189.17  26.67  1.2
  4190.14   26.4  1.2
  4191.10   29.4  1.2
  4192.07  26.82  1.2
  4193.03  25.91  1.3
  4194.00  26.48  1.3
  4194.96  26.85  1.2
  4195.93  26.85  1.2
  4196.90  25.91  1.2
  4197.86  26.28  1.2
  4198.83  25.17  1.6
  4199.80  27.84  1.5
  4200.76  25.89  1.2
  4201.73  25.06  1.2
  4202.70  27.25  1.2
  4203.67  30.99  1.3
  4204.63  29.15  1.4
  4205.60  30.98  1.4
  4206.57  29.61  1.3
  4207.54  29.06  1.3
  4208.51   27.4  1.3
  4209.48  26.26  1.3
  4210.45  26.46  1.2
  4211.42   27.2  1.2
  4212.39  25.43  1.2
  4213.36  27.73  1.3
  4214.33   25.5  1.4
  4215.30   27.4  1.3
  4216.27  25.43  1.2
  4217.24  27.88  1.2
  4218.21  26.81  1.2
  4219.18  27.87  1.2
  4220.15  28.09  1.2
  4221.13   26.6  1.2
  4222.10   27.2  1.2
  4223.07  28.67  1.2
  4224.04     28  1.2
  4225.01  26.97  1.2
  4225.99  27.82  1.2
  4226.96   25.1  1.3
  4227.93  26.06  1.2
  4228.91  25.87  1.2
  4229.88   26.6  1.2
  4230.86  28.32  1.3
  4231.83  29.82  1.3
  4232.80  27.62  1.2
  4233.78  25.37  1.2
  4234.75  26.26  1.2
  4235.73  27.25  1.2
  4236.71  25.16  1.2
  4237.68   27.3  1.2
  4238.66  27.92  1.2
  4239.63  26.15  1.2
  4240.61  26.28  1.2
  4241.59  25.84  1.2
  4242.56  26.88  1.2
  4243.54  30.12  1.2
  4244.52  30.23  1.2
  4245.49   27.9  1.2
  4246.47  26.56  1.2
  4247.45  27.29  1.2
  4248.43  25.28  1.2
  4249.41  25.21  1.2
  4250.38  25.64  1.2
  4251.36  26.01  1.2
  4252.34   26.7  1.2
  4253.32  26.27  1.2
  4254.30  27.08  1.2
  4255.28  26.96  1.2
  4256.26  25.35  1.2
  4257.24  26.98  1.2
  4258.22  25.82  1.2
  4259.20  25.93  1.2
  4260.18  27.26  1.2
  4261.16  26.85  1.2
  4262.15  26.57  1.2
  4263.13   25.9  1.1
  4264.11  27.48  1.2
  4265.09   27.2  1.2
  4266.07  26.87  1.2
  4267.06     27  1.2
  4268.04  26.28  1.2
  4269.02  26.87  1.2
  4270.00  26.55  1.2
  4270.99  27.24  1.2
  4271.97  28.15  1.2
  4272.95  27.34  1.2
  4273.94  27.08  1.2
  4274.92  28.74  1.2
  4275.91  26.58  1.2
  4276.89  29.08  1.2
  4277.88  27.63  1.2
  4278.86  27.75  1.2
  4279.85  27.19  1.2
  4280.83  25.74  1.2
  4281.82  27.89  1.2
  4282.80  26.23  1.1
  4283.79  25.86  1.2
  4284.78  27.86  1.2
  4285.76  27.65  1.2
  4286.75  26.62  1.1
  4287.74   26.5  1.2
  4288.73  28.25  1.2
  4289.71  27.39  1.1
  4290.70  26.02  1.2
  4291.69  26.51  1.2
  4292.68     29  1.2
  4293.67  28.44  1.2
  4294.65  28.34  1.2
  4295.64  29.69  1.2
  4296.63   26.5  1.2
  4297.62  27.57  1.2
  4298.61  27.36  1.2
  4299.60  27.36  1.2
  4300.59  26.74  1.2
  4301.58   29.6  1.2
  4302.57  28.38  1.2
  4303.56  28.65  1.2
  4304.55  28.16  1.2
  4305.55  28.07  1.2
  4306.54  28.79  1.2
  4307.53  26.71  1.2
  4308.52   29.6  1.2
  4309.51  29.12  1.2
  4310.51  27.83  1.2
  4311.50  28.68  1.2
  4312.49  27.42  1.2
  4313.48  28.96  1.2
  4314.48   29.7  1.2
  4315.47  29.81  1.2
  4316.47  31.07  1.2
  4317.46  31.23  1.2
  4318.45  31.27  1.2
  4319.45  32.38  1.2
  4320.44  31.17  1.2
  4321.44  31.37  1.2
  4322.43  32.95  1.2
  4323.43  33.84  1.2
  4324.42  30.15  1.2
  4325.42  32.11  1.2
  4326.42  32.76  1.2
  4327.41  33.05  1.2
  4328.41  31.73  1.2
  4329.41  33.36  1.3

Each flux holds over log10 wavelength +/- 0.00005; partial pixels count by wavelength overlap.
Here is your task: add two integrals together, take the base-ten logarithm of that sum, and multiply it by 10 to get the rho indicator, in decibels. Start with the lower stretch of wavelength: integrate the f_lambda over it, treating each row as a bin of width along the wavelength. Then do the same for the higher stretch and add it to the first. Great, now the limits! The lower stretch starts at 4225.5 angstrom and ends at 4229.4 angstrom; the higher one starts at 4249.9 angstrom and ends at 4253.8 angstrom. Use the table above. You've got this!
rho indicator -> 23.1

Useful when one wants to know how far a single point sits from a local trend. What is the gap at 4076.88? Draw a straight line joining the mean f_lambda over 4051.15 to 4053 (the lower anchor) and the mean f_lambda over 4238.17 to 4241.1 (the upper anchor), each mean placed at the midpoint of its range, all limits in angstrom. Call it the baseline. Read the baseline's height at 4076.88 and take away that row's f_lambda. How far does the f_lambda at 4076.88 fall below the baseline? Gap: -2.2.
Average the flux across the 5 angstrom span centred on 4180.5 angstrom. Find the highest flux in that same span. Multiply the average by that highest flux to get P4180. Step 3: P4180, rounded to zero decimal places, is 773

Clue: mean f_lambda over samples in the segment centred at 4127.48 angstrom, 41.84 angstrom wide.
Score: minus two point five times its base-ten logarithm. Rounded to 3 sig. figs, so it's -3.75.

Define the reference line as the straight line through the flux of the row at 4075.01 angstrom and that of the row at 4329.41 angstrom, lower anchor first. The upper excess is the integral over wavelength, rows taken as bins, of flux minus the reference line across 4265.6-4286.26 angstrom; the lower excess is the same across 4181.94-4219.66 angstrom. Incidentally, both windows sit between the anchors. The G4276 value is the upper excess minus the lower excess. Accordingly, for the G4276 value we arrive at 87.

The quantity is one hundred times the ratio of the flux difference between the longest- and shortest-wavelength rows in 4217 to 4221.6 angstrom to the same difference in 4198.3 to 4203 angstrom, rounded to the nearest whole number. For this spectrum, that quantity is -62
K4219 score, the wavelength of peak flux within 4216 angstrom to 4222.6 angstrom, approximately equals 4220.15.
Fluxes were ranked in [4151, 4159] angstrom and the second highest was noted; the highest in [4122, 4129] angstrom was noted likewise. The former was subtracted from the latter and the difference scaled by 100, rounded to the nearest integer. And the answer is 546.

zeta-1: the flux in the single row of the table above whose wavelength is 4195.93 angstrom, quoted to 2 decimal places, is 26.85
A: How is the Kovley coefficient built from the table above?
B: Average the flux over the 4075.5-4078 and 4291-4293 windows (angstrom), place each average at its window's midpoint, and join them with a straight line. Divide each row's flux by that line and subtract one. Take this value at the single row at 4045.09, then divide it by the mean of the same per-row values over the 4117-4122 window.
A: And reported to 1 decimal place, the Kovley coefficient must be -1.1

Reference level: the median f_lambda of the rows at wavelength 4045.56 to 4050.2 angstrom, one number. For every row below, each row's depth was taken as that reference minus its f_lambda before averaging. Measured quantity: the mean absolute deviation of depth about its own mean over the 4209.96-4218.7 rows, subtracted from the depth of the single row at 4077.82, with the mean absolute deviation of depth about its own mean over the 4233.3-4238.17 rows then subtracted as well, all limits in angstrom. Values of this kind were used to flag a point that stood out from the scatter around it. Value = -4.7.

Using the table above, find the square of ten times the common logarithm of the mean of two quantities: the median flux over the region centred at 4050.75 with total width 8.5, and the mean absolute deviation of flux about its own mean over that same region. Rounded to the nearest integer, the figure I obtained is 138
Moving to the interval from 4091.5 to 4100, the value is 149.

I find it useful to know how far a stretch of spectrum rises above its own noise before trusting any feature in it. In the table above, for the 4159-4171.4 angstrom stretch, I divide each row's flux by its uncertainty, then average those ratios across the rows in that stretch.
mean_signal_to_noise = 22.0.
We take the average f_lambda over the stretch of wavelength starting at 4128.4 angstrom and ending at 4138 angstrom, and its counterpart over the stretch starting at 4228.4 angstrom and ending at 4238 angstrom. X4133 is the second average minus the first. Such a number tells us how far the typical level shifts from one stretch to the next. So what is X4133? -4.3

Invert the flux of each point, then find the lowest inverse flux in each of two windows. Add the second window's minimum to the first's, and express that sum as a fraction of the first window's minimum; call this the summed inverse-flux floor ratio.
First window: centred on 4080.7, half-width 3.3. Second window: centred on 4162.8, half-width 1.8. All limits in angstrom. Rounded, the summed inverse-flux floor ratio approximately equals 2.08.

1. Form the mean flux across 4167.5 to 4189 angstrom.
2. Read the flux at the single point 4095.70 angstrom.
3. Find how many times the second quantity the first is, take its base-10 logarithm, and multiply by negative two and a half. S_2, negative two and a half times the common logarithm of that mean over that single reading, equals 0.176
